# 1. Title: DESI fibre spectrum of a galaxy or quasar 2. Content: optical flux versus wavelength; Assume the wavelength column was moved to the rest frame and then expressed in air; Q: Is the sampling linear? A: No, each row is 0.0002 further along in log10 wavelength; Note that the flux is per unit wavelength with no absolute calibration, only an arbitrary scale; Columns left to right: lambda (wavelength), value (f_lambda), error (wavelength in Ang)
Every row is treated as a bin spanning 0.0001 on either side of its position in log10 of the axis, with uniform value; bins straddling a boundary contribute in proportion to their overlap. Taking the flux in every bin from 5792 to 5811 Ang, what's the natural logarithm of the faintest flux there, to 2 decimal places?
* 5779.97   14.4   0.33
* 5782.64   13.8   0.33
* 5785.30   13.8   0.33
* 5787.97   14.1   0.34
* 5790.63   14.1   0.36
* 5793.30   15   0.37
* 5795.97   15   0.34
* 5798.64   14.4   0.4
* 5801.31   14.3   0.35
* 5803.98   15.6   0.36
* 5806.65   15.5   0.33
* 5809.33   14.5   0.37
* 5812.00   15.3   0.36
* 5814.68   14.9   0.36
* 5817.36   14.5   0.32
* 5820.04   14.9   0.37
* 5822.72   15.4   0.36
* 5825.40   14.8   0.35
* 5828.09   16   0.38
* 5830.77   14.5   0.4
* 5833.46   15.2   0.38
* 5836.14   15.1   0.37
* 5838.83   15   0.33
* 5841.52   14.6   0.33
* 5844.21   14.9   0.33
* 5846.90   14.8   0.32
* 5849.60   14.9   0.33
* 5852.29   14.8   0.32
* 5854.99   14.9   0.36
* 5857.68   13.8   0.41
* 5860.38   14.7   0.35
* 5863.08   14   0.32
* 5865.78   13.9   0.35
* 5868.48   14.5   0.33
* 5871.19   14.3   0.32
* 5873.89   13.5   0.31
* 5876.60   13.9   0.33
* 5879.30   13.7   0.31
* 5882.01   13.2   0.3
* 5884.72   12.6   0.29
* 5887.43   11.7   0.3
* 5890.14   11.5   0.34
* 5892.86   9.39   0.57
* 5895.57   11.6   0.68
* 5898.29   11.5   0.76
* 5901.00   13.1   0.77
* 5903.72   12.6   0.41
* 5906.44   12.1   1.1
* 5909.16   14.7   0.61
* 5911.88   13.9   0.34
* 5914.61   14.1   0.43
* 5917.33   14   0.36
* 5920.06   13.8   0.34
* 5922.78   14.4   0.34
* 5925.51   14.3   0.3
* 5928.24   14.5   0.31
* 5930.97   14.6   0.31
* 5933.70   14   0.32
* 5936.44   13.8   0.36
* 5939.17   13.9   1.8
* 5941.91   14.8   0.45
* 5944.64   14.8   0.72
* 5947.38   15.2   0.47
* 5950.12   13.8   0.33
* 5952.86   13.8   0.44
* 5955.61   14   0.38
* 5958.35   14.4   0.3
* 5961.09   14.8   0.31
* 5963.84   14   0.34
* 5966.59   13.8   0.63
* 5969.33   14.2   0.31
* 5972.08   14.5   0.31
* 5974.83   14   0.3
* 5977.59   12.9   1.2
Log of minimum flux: 2.66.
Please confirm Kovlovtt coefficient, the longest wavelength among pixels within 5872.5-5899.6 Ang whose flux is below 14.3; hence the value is 5898.29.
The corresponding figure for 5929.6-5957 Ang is 5955.61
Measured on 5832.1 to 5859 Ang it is 5857.68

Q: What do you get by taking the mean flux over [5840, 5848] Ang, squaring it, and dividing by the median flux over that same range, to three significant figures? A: 14.7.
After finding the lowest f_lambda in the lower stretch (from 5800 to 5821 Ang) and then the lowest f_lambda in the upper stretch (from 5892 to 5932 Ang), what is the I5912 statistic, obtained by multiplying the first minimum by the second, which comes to 134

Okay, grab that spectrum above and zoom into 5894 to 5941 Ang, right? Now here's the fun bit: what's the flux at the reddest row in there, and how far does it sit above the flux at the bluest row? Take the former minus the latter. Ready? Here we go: 2.3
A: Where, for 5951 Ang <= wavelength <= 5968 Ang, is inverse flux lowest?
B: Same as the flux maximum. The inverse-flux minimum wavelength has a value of 5961.09 Ang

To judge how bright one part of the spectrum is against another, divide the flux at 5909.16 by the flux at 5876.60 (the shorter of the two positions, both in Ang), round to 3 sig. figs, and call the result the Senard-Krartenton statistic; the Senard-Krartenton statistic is 1.06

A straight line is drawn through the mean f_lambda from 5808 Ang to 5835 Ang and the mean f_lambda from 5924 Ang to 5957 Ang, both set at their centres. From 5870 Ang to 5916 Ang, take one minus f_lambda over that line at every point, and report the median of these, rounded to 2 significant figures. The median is 0.098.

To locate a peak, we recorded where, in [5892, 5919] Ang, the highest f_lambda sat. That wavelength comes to 5909.16 Ang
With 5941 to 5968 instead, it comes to 5947.38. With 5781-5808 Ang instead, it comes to 5803.98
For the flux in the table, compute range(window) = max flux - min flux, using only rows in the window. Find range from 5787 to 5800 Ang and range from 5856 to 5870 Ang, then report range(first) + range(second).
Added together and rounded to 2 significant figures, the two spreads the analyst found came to 1.8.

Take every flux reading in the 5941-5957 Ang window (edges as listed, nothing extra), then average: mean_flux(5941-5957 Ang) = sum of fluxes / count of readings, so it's 14.4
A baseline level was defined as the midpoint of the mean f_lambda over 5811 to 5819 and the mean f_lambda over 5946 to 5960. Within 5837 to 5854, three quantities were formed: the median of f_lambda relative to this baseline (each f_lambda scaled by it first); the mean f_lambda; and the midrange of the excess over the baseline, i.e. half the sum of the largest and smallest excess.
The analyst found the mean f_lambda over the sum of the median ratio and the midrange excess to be 12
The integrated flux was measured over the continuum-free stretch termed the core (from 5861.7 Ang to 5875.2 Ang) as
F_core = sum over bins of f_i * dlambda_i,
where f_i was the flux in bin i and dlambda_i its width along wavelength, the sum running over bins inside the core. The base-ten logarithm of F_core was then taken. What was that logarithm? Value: 2.28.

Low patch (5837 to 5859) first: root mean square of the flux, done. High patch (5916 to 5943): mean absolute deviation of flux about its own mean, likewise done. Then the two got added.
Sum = 15.0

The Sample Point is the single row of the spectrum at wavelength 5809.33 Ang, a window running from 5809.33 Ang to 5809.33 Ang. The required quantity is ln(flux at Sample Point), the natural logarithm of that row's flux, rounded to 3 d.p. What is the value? 2.674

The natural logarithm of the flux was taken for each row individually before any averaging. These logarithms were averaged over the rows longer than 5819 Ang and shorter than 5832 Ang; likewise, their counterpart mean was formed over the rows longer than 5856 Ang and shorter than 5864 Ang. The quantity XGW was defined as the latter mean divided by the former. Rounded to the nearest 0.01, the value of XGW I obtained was 0.98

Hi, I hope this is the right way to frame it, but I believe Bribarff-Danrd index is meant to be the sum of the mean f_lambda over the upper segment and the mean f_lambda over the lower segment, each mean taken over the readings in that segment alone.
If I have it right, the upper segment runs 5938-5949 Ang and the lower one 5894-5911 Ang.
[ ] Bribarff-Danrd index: 27.3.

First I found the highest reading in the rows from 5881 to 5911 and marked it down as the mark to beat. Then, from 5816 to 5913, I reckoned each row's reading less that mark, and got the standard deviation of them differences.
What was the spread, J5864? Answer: 1.4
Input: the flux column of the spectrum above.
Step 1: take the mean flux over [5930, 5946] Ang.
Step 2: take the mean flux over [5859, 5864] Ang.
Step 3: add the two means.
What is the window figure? 28.7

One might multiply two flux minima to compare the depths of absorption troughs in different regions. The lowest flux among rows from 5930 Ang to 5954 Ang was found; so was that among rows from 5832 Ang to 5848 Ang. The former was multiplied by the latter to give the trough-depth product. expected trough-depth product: 201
